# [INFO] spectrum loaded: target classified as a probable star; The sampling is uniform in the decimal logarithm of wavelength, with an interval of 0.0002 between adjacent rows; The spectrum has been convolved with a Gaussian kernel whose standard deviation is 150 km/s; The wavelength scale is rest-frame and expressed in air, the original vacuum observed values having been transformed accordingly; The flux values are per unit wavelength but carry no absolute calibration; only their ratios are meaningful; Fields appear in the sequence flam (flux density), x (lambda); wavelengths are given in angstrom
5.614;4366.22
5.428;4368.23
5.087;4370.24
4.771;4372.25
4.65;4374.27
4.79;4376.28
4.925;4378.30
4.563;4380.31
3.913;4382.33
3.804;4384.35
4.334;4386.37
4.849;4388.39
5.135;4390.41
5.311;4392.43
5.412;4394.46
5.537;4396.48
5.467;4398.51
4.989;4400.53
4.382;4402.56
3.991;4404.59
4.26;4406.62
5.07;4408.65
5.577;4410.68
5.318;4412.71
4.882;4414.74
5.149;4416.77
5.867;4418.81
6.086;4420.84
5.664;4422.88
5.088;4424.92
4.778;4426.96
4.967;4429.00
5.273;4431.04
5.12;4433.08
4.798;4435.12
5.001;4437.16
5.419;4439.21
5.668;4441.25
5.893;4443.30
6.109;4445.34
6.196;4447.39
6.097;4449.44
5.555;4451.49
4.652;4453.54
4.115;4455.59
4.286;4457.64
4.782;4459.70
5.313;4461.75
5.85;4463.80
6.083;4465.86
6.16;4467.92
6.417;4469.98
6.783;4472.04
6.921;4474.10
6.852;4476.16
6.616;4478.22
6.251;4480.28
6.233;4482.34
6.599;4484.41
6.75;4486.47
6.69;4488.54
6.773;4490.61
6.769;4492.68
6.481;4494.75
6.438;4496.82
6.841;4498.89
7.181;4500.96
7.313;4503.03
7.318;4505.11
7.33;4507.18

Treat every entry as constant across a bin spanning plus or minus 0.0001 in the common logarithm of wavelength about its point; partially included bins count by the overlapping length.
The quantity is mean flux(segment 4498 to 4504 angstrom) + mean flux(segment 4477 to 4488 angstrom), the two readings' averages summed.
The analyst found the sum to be 13.6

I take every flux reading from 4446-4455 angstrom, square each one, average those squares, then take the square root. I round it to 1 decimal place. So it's 5.7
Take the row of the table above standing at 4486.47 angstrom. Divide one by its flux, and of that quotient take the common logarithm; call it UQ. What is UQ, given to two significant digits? -0.83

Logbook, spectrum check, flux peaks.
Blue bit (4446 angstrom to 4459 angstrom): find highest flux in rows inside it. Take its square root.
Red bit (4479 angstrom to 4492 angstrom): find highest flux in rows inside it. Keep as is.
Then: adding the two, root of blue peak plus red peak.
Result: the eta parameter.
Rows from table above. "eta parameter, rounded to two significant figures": 9.3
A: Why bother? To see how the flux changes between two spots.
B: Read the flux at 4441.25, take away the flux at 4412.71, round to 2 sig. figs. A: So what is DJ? 0.35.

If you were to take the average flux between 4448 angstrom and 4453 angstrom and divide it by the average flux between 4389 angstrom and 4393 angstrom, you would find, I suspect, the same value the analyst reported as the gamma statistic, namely 1.1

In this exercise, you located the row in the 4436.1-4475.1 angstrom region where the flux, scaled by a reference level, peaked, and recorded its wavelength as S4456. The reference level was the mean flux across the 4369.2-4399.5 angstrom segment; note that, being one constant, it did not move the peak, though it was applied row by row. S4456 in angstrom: 4474.10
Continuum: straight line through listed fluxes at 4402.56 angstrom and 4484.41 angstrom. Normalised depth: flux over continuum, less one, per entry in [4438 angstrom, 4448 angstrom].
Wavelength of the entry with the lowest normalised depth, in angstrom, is 4439.21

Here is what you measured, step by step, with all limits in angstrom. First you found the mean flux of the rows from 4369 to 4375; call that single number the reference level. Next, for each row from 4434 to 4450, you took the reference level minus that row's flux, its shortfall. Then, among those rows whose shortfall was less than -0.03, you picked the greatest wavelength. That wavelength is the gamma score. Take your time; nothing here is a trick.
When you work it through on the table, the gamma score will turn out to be 4449.44 angstrom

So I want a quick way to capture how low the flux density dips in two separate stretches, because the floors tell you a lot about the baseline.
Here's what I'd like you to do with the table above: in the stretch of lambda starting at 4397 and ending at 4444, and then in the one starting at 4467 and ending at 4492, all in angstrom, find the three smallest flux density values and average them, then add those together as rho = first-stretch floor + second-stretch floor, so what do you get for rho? 10.4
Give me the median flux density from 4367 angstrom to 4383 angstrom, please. 4.8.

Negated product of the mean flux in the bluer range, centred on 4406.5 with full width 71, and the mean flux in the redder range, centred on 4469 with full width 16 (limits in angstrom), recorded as -31.5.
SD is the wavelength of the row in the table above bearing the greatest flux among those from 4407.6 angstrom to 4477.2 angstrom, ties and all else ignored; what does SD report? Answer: 4474.10 angstrom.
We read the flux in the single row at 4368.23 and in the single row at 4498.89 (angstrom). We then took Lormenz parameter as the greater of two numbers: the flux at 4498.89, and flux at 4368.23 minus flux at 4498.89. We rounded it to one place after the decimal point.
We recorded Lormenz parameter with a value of 6.8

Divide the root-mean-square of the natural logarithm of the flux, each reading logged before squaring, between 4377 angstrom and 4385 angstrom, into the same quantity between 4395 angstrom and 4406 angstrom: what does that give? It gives 1.08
